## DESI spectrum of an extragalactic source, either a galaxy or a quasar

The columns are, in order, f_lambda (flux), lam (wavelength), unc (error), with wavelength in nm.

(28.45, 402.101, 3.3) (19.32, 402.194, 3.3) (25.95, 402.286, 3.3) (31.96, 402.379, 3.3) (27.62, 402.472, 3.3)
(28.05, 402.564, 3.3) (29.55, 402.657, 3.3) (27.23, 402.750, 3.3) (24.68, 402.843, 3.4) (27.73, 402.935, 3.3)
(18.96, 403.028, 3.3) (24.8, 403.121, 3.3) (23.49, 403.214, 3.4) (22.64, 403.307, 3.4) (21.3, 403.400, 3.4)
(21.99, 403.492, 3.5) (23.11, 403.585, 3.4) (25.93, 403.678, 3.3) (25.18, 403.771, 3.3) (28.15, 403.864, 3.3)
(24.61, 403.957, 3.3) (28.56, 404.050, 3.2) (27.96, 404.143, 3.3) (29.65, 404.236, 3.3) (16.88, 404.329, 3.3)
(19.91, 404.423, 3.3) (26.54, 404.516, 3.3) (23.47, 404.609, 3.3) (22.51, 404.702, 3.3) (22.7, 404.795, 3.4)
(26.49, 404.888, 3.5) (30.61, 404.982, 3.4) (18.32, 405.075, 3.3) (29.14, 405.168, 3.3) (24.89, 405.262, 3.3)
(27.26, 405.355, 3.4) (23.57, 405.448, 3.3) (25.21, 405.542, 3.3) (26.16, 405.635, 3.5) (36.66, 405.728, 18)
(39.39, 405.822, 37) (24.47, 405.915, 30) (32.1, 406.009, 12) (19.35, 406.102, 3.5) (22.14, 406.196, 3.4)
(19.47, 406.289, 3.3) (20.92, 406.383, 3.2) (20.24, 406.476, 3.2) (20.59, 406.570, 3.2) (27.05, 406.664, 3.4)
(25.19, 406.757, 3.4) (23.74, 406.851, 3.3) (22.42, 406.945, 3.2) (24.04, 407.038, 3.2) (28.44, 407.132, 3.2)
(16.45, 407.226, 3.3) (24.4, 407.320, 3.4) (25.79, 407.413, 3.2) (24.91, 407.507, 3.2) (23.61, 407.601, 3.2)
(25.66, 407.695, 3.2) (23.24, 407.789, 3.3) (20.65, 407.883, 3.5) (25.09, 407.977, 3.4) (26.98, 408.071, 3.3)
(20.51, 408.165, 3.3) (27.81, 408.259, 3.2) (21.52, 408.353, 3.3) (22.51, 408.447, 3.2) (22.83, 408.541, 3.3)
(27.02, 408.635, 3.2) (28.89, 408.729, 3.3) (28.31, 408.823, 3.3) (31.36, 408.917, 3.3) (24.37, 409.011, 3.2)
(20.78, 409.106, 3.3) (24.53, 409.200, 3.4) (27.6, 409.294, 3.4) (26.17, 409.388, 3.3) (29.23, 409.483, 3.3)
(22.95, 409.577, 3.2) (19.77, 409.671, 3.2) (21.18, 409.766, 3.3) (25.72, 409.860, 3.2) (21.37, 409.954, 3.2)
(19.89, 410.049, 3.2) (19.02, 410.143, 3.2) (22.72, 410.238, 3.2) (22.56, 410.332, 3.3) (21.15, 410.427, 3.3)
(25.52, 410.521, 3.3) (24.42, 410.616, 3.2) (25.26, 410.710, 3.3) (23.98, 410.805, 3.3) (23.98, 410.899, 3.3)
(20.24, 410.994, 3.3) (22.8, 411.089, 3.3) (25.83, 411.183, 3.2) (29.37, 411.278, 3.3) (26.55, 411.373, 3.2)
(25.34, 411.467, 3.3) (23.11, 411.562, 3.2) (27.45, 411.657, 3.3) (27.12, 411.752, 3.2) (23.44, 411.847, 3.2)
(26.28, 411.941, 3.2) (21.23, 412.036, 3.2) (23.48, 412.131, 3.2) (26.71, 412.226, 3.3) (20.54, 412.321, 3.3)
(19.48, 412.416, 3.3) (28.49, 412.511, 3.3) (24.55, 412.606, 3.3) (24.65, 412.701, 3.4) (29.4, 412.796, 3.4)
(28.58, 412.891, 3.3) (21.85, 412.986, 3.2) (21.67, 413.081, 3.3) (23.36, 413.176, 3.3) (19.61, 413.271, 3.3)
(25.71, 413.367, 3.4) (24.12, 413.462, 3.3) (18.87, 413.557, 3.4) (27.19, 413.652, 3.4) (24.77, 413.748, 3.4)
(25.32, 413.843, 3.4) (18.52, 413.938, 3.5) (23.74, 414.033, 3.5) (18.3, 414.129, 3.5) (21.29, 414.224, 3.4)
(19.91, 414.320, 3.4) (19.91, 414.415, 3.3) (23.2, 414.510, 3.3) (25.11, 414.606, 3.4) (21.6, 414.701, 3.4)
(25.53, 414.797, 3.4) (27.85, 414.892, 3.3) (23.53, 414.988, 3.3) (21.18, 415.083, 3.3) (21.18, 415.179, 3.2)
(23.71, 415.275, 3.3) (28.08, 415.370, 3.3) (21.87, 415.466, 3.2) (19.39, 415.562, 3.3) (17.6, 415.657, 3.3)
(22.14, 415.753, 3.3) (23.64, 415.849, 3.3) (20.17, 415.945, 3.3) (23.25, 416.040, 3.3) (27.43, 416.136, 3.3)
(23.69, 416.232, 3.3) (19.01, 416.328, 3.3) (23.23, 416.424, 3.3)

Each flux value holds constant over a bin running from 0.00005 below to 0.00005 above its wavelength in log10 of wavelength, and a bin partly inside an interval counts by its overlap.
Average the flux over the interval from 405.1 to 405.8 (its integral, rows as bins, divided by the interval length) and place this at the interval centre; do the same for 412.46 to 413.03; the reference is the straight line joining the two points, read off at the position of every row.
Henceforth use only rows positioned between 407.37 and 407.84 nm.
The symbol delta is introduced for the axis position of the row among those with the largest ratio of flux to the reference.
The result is 407.413 nm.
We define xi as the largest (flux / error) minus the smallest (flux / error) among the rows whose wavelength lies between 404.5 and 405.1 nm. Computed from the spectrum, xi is 3.5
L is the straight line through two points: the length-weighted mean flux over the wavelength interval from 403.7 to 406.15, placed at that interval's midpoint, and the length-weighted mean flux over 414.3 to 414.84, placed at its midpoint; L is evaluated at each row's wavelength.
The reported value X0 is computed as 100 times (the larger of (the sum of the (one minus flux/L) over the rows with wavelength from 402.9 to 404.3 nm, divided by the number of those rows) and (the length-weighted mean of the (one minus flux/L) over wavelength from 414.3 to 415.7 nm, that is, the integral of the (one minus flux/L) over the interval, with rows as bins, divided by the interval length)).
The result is 6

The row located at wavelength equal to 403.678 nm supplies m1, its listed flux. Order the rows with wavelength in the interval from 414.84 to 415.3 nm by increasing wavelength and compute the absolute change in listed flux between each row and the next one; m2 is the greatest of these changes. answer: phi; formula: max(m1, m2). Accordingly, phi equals 25.9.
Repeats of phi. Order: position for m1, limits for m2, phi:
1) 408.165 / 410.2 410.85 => 20.5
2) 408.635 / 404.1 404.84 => 27.0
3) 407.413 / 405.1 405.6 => 25.8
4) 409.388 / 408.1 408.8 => 26.2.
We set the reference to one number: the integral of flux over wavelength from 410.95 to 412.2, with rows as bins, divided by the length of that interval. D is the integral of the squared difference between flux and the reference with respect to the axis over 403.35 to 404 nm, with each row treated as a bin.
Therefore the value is 3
